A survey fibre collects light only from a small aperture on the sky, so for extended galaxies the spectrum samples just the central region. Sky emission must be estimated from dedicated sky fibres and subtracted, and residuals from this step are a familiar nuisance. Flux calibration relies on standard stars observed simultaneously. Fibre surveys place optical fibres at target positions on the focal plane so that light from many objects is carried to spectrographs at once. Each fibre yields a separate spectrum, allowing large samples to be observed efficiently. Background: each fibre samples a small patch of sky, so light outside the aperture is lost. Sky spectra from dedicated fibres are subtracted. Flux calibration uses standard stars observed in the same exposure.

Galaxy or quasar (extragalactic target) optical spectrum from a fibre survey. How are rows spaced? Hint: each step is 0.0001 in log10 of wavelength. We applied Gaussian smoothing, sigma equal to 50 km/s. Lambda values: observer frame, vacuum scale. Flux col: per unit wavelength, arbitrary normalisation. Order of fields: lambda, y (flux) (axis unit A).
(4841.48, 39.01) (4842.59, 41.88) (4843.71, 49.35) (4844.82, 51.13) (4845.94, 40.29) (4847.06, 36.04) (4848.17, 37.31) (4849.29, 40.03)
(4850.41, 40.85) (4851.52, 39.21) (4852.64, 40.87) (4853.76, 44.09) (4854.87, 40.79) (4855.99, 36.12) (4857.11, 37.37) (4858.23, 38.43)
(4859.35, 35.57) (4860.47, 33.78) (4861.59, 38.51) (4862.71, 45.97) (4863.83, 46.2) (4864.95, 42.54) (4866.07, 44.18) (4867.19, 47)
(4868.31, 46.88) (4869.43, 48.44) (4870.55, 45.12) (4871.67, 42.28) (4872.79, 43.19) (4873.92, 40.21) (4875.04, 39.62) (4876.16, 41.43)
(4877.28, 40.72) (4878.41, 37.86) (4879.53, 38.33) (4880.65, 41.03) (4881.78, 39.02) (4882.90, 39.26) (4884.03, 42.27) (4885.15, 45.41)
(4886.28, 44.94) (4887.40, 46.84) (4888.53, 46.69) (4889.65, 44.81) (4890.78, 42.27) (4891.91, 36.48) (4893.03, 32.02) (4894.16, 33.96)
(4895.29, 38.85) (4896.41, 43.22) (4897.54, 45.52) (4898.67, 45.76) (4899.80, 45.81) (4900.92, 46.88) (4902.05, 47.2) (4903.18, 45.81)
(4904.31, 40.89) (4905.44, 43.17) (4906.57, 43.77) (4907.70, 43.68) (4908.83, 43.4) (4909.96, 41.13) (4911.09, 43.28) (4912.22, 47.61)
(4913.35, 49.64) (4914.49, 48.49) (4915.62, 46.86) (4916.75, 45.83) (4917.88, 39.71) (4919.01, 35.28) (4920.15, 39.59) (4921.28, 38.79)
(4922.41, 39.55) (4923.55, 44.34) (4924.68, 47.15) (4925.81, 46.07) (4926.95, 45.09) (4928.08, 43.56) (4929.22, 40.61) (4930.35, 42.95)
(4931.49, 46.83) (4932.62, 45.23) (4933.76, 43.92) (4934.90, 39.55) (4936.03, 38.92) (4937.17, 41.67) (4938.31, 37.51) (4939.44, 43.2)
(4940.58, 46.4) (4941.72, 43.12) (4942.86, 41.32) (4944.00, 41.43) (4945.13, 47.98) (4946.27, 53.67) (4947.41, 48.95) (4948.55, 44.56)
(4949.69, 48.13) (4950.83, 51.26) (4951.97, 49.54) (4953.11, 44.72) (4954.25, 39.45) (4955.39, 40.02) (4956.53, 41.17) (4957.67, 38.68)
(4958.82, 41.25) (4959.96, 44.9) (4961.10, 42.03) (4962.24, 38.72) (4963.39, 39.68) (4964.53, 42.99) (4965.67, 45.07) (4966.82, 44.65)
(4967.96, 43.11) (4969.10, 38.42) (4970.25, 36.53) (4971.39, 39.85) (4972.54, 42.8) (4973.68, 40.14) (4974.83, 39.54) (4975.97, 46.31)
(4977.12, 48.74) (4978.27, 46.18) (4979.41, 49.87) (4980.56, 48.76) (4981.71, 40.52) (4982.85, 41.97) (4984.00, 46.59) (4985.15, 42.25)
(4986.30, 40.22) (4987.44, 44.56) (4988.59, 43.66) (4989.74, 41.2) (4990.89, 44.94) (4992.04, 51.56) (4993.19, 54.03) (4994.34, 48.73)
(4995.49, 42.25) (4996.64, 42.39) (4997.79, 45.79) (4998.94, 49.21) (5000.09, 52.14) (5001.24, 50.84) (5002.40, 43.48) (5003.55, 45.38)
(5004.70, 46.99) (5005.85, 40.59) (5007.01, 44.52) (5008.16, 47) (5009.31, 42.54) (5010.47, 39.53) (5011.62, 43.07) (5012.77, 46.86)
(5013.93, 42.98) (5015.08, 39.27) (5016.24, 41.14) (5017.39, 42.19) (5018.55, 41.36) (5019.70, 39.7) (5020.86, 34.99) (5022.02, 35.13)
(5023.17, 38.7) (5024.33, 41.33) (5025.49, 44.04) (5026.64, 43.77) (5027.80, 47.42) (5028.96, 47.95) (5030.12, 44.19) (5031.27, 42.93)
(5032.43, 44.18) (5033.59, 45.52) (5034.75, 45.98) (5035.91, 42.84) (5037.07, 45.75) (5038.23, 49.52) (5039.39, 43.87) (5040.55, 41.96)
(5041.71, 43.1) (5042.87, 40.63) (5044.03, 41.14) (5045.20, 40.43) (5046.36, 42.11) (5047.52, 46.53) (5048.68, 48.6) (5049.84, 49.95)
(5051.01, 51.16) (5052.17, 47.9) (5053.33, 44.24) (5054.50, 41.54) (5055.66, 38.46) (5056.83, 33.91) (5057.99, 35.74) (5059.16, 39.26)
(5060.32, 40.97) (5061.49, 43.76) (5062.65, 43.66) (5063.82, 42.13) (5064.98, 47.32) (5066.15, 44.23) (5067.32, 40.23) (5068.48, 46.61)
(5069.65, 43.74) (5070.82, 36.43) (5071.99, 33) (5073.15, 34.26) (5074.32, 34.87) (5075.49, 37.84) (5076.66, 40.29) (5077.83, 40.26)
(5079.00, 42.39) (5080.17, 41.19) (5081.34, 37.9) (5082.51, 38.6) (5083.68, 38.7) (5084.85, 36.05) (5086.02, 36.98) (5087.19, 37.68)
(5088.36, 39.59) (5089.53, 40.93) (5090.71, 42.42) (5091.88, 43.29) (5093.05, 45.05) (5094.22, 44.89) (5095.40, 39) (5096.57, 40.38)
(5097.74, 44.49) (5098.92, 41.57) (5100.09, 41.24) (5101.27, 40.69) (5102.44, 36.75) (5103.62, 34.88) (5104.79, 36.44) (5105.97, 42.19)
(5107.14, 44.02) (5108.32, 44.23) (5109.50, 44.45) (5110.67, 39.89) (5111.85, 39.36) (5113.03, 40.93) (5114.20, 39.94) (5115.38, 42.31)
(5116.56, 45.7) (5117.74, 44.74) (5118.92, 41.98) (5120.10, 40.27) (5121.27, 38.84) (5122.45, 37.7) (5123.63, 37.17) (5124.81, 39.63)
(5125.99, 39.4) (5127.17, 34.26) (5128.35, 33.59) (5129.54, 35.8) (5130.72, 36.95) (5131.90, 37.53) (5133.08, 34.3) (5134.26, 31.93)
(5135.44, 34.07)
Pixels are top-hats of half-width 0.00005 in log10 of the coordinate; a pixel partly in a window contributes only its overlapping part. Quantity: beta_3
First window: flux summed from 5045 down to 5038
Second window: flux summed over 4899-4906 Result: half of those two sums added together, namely 265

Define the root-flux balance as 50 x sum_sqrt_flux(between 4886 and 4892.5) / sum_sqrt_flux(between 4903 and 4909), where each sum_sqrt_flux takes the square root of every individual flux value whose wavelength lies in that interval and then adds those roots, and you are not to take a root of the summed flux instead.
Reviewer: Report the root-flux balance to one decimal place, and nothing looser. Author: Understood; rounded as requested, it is 50.1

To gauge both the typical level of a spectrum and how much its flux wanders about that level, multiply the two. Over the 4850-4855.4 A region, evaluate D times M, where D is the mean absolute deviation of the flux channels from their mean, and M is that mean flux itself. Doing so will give 48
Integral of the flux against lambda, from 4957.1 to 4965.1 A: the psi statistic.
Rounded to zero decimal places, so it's 329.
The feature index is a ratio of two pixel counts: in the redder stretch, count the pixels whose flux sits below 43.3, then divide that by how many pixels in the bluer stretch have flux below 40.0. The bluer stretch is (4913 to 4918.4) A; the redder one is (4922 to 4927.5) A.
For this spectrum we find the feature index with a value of 1.0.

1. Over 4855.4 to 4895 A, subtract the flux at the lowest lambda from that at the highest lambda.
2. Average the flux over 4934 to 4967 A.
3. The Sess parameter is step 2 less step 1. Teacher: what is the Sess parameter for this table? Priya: 45.6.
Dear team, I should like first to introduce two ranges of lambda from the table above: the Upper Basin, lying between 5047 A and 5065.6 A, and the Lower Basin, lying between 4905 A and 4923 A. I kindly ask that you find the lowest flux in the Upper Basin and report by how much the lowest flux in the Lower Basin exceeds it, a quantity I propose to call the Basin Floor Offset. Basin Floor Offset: 1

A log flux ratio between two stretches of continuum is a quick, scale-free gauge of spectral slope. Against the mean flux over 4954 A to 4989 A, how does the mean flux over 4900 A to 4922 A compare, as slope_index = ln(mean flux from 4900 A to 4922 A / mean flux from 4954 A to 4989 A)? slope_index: 0.028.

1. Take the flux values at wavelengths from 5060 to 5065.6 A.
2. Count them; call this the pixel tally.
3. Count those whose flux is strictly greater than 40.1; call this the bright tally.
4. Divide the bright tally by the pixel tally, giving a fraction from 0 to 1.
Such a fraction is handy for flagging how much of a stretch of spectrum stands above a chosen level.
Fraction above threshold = 1.00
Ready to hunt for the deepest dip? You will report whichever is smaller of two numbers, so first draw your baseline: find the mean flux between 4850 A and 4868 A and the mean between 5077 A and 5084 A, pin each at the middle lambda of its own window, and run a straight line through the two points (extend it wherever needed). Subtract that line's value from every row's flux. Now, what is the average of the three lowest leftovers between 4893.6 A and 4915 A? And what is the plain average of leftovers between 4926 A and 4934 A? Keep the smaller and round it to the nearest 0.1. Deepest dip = -2.7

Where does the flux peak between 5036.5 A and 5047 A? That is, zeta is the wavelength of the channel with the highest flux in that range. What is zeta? 5038.23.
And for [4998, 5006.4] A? 5000.09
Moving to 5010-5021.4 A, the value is 5012.77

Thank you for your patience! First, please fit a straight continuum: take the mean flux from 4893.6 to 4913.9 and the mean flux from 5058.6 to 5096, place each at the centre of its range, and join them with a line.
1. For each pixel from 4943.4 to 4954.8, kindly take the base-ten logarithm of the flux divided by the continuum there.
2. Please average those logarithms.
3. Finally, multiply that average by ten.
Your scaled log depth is 0.37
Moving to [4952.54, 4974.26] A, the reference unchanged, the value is -0.15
